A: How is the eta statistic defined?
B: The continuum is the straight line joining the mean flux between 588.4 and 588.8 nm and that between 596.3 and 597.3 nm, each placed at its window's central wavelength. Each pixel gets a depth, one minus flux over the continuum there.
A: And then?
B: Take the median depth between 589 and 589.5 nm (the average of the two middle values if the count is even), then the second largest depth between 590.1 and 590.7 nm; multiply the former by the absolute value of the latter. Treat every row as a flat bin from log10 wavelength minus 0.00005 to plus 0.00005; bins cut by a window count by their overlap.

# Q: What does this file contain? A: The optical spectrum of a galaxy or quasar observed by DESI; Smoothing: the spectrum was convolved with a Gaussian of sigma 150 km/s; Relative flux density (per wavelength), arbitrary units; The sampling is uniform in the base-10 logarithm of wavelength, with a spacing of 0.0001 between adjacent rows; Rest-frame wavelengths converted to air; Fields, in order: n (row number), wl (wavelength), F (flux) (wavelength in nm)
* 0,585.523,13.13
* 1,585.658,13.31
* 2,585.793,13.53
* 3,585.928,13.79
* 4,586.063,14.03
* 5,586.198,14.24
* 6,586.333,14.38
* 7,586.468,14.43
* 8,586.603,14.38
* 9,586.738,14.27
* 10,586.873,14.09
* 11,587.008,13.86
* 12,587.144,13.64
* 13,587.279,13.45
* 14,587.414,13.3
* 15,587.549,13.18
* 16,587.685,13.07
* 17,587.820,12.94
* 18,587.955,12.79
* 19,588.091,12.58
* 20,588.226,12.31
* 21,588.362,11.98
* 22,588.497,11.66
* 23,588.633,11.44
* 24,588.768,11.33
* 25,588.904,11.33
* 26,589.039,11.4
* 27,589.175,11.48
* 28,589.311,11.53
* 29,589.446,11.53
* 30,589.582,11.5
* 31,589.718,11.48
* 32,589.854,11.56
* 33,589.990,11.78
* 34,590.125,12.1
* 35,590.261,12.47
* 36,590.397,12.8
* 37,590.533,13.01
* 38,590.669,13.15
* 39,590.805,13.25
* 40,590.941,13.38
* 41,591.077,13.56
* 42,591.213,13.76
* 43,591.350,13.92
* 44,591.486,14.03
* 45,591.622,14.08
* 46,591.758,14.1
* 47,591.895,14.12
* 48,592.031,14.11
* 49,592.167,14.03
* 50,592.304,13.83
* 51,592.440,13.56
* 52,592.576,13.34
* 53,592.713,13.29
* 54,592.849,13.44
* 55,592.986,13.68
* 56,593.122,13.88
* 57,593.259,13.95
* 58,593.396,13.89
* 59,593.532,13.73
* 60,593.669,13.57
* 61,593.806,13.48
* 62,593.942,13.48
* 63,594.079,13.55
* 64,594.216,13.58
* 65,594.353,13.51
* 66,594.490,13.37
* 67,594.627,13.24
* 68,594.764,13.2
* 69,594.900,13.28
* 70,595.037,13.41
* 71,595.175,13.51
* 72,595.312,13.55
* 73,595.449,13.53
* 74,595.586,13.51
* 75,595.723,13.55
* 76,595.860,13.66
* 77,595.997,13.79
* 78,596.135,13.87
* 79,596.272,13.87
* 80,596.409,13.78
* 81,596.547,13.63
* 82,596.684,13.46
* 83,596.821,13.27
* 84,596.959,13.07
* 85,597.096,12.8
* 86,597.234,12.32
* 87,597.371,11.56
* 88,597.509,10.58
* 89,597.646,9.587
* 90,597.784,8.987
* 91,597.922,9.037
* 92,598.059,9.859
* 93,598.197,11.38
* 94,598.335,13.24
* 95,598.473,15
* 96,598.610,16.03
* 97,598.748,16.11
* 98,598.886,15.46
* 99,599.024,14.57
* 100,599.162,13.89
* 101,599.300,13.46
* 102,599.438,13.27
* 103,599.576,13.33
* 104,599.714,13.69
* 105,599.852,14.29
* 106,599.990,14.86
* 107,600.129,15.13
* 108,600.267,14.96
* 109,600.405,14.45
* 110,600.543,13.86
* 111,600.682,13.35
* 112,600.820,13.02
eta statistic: 0.001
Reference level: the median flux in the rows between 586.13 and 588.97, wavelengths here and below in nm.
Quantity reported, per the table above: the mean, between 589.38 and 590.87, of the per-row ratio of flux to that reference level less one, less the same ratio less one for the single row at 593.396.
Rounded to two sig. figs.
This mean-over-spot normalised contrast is -0.13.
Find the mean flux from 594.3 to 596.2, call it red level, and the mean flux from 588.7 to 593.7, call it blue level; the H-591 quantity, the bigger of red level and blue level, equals 13.50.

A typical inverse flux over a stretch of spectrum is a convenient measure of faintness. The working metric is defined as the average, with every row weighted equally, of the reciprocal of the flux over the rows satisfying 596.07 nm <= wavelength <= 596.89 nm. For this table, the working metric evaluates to 0.073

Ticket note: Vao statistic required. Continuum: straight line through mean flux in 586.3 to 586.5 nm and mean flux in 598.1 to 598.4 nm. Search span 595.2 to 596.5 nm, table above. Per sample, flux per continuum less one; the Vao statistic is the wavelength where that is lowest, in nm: 595.312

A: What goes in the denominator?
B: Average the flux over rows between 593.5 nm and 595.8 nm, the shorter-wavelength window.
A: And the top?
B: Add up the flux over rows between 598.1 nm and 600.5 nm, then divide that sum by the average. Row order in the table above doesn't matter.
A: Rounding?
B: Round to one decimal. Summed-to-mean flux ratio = 18.0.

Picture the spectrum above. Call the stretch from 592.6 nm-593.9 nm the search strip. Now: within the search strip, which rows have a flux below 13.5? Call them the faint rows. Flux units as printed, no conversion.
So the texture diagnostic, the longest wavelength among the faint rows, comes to 593.806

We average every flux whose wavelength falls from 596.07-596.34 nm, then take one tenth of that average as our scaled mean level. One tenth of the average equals 1.39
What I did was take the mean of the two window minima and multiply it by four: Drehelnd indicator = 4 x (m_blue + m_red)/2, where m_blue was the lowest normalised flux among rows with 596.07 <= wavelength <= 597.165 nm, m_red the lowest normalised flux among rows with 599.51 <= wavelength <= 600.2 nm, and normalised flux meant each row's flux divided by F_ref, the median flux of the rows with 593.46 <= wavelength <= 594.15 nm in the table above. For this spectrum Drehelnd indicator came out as 3.86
